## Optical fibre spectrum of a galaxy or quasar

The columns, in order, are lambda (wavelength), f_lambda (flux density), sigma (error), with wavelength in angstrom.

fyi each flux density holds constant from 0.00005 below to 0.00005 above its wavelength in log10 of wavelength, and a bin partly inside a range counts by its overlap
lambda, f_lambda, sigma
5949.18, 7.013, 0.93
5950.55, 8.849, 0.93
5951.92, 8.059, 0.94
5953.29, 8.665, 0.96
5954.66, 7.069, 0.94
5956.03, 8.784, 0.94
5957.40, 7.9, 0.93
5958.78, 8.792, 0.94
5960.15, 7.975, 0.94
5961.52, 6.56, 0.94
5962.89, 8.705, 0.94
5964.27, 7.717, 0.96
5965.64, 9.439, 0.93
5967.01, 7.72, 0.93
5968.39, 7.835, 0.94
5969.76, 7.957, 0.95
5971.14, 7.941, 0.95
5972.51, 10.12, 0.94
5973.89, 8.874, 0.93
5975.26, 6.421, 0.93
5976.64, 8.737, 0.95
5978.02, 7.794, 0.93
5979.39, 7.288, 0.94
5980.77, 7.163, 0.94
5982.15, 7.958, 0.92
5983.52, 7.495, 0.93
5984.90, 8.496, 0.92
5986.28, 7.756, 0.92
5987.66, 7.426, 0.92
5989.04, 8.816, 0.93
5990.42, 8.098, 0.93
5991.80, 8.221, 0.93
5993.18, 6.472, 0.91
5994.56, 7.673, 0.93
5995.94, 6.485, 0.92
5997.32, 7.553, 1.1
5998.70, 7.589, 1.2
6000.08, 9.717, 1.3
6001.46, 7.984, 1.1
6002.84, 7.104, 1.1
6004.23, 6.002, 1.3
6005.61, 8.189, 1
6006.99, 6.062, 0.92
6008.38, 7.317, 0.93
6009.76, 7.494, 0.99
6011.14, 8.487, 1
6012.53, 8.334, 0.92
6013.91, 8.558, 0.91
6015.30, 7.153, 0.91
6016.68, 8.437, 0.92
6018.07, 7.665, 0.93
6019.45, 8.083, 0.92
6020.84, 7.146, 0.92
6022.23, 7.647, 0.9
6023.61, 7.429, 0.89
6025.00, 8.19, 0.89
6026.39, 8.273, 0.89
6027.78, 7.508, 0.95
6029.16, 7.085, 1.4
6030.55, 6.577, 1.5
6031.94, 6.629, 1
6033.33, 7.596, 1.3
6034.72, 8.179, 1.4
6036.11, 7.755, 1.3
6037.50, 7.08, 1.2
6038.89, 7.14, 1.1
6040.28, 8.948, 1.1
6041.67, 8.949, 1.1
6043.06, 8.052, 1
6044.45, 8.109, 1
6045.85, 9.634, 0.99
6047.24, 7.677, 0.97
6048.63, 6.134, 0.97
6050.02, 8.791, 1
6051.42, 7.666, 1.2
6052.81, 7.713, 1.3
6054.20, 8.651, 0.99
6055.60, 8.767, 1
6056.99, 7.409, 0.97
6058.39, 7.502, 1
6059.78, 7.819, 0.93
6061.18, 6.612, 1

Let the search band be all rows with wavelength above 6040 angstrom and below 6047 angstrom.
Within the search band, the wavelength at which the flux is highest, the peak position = 6045.85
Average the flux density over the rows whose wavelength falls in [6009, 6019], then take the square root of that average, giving 2.83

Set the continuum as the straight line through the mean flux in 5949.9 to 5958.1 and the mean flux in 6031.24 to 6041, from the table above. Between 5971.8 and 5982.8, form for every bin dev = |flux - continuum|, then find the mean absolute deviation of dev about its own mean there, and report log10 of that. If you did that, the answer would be -0.32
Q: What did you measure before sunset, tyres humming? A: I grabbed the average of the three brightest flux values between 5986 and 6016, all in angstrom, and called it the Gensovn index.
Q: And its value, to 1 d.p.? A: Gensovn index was 9.0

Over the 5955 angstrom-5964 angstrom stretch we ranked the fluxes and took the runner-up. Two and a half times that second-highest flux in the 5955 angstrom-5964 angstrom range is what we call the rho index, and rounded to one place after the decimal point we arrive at 22.0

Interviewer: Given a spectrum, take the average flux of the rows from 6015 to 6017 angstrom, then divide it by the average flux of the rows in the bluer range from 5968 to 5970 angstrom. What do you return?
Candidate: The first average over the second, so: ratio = 0.99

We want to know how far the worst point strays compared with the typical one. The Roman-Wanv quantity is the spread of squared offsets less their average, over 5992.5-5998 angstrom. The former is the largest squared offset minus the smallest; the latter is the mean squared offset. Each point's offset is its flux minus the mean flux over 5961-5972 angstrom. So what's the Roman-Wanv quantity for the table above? 1.0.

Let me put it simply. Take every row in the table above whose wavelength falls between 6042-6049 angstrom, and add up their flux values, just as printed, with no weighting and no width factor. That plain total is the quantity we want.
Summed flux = 39.6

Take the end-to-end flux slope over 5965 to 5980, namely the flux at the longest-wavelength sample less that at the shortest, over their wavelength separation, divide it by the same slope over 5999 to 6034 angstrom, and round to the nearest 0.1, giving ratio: 2.5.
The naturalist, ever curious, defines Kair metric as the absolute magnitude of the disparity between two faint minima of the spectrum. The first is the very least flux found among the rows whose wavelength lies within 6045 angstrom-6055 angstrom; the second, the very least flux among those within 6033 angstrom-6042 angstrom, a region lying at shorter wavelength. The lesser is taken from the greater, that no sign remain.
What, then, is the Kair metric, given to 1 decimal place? 0.9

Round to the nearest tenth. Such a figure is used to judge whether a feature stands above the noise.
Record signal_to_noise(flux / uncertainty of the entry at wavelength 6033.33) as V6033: 5.8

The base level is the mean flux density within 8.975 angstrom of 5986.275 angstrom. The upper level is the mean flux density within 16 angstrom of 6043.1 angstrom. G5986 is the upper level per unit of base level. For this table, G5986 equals 1.01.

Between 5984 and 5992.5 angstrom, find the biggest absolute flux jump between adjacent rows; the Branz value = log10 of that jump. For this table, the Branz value 0.14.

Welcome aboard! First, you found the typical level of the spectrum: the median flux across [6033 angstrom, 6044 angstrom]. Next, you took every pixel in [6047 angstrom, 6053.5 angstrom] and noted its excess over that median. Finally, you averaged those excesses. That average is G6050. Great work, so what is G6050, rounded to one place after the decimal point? -0.3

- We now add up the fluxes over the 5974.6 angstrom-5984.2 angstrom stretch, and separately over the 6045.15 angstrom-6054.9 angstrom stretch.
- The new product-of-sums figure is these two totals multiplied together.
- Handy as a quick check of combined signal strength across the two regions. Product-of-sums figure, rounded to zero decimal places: 2974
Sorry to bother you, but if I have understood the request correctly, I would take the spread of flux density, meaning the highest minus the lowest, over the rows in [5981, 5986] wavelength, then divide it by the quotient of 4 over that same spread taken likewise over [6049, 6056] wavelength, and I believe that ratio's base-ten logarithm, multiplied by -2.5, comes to 1.38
